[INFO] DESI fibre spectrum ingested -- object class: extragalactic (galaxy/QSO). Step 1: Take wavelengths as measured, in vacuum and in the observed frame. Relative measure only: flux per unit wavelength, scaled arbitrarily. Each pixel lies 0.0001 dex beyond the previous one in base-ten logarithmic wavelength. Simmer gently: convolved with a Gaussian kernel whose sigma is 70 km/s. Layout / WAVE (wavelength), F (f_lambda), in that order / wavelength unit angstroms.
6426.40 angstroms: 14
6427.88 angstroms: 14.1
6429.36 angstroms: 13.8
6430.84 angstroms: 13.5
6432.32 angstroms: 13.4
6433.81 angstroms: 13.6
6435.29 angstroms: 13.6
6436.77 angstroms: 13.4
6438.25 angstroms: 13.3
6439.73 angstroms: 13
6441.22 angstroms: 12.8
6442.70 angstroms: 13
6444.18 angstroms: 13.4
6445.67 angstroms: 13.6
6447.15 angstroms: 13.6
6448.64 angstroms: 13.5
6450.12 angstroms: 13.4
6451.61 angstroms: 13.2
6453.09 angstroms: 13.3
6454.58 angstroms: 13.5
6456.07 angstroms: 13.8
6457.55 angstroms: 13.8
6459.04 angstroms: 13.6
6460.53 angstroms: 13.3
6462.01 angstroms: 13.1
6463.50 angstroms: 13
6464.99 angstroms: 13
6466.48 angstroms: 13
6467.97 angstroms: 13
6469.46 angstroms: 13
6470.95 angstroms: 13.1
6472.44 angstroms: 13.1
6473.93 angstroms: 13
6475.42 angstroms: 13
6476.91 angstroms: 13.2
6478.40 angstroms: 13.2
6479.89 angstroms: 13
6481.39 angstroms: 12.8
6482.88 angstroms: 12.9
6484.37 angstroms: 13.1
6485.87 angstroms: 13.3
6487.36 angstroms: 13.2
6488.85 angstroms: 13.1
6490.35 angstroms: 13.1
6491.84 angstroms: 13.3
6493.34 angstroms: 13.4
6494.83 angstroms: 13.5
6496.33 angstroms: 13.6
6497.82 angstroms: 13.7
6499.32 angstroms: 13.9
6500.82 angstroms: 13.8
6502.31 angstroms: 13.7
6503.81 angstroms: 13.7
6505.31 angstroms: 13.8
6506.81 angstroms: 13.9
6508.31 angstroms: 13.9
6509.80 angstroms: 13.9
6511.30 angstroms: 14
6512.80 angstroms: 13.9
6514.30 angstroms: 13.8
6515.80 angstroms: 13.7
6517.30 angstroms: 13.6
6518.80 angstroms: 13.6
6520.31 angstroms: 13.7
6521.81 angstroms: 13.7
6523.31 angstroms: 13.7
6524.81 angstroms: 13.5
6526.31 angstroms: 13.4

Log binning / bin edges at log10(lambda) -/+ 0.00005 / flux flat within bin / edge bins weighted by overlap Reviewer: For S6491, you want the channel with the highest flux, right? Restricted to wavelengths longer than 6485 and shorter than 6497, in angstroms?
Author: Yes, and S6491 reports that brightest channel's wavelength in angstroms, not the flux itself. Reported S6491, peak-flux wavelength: 6496.33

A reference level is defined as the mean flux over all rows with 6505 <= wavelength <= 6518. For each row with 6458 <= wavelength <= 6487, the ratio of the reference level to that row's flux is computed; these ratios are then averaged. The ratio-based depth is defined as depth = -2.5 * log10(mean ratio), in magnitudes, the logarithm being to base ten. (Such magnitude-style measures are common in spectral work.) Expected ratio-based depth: -0.060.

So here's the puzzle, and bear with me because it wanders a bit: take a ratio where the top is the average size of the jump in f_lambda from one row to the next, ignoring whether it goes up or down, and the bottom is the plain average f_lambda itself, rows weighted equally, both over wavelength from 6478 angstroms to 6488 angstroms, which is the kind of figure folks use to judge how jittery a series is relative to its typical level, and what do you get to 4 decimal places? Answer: 0.0128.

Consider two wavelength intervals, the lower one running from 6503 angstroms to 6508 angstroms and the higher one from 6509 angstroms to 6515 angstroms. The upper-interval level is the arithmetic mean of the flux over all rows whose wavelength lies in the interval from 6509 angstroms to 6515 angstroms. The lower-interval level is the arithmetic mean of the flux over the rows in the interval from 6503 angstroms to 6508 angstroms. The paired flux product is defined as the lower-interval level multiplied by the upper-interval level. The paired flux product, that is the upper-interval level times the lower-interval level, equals 192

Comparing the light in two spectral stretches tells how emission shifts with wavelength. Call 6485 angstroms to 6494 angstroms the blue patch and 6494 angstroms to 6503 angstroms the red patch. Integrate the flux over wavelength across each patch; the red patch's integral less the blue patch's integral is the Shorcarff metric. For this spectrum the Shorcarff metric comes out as 4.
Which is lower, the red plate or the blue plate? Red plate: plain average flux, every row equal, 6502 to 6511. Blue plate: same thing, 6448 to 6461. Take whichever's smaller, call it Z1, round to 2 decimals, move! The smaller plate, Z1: 13.49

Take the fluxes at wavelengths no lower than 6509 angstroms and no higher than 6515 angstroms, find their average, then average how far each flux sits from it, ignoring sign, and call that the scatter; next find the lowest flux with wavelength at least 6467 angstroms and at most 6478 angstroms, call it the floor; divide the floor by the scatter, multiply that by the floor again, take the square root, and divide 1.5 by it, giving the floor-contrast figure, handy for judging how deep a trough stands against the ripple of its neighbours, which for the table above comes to 0.026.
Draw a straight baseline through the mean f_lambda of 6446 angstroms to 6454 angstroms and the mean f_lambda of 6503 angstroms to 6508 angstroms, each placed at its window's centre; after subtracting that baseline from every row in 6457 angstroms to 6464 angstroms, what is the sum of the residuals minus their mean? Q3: -0.5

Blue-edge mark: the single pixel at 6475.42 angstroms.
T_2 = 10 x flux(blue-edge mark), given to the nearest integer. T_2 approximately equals 130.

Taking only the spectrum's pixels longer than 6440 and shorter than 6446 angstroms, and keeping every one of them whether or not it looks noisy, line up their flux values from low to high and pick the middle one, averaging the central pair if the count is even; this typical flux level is 13.2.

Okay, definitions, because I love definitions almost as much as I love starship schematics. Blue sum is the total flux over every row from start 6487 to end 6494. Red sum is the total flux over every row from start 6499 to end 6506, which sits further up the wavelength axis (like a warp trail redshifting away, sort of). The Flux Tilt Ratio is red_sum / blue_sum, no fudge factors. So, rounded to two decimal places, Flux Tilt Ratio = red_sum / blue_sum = 1.04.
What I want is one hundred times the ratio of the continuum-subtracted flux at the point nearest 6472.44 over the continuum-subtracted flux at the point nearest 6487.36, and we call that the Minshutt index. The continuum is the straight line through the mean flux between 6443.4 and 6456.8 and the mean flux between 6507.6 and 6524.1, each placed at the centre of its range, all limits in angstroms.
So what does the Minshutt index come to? 107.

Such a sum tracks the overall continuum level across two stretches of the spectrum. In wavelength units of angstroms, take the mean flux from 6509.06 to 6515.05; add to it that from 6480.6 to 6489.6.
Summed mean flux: 27.0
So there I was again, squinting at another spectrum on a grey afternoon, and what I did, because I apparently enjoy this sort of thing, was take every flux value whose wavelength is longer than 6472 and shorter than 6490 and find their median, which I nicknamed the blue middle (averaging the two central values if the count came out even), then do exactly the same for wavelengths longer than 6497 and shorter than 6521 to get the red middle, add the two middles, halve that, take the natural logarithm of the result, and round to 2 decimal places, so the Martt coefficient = 2.60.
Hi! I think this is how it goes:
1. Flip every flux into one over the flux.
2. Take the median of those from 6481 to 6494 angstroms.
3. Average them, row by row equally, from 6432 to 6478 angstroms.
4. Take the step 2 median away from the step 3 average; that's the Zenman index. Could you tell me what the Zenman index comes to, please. -0.0010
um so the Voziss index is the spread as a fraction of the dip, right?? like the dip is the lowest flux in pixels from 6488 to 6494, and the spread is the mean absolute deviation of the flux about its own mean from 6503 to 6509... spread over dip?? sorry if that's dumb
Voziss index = 0.0057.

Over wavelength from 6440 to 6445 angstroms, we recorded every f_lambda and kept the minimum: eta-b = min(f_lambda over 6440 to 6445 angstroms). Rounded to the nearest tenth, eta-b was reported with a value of 12.8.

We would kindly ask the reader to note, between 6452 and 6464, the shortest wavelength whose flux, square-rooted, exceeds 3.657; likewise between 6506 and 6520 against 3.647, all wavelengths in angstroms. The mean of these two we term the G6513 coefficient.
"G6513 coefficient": 6480.7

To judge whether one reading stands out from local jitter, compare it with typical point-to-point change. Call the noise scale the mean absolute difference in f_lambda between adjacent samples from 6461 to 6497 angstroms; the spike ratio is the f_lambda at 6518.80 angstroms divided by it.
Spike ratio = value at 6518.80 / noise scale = 149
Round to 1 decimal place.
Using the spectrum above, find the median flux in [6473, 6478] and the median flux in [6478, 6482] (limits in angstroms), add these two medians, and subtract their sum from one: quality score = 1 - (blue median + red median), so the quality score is -25.0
